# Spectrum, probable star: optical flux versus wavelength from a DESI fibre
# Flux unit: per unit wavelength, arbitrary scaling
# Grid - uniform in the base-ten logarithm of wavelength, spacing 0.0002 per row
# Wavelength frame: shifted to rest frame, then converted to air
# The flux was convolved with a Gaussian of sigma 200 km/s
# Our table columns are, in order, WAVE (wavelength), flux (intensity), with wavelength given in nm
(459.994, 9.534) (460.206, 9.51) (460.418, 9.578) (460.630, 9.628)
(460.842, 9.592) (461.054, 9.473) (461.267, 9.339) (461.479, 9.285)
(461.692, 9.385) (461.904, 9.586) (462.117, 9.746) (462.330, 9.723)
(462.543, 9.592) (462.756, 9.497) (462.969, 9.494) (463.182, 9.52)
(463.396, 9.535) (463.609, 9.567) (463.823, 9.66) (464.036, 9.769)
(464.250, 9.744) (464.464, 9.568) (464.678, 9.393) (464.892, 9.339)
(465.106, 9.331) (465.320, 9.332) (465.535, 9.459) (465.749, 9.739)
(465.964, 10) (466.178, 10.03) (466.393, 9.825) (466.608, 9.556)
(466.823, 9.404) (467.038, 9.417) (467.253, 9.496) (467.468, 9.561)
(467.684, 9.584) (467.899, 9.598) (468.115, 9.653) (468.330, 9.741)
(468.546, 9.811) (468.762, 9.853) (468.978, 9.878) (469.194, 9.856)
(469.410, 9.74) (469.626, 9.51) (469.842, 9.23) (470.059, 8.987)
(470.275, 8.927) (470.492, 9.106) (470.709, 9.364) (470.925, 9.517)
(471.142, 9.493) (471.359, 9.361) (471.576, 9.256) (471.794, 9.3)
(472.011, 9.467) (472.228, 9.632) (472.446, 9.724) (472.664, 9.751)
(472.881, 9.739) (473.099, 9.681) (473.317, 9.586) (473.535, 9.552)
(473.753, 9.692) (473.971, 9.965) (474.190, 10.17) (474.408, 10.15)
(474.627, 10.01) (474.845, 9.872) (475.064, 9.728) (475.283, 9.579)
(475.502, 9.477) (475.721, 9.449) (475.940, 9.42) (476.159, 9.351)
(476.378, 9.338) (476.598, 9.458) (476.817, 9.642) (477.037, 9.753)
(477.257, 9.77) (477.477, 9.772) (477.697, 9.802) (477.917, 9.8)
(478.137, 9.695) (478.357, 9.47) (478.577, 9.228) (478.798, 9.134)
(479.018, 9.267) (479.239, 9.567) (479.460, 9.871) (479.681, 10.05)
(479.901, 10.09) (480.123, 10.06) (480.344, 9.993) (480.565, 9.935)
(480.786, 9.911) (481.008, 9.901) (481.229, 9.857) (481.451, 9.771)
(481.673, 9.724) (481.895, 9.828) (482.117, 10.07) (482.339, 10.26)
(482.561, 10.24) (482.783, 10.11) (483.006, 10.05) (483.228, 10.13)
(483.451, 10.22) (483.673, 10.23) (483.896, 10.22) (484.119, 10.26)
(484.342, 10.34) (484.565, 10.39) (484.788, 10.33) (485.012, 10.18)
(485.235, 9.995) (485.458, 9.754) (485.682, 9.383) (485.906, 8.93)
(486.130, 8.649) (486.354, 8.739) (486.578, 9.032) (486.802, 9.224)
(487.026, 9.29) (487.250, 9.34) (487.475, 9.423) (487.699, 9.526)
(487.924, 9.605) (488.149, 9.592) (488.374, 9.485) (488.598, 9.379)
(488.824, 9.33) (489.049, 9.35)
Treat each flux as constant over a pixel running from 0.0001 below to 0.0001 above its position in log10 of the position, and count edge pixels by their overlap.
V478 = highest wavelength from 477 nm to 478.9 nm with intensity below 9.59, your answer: 478.798 nm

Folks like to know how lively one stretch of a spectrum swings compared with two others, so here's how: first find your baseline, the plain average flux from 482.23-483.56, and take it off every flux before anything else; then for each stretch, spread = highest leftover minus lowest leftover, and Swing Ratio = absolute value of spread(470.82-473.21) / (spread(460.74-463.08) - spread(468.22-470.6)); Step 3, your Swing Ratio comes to 1.0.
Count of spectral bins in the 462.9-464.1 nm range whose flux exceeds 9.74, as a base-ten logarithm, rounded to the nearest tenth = 0.0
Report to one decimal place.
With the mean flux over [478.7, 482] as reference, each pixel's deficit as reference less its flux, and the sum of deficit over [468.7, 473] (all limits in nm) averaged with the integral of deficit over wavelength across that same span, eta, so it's 3.8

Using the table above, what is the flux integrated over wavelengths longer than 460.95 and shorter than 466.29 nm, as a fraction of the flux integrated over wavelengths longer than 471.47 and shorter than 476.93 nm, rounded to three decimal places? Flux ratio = 0.970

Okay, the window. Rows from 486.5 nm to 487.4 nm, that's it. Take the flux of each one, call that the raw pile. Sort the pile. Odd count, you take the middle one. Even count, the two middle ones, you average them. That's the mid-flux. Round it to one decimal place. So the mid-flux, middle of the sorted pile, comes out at 9.3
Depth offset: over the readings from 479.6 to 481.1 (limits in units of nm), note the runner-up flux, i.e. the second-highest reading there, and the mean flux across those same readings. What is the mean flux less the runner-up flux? -0.07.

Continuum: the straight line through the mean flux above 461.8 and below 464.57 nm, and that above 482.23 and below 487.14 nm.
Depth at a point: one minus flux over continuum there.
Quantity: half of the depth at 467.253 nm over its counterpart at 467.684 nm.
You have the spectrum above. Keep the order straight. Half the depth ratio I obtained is 1.1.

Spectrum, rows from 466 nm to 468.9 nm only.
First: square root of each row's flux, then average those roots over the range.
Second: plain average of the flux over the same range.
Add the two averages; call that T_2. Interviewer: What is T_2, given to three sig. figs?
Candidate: 12.8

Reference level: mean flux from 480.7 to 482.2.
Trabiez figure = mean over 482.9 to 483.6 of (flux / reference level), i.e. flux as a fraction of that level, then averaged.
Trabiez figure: 1.03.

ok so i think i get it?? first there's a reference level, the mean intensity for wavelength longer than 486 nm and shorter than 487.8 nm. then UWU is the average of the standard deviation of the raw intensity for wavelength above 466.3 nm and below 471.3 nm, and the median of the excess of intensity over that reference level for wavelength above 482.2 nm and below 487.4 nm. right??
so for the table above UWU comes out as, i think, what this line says 0.6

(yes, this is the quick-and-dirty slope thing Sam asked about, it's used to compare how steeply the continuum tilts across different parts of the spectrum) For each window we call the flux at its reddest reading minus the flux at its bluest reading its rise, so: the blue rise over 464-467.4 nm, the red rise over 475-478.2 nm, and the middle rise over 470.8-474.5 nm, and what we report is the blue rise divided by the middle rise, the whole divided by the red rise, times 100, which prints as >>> 1307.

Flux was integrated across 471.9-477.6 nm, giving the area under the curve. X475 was 55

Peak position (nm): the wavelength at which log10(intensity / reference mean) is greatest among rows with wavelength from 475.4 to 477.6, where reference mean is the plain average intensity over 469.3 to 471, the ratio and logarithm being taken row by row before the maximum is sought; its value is 477.477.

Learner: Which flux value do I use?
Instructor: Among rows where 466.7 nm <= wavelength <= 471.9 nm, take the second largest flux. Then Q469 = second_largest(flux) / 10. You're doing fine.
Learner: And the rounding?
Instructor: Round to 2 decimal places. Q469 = 0.99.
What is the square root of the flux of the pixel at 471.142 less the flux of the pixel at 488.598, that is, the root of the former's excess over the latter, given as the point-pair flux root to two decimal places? 0.34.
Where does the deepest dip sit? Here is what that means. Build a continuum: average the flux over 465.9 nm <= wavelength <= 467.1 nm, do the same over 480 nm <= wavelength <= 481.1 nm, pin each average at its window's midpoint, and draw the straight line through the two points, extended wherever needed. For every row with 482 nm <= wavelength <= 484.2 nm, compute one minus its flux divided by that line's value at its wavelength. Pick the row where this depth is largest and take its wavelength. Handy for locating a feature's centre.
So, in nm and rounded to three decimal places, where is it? 483.006 nm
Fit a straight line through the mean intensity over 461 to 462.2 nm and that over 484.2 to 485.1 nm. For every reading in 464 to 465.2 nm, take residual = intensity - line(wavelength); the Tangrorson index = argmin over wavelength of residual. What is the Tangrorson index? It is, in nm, 465.106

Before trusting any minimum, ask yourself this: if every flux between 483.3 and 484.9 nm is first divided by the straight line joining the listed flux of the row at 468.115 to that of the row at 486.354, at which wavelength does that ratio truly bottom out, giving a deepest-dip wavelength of 483.451 nm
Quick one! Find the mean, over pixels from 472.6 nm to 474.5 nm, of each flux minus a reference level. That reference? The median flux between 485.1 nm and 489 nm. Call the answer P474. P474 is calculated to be 0.4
